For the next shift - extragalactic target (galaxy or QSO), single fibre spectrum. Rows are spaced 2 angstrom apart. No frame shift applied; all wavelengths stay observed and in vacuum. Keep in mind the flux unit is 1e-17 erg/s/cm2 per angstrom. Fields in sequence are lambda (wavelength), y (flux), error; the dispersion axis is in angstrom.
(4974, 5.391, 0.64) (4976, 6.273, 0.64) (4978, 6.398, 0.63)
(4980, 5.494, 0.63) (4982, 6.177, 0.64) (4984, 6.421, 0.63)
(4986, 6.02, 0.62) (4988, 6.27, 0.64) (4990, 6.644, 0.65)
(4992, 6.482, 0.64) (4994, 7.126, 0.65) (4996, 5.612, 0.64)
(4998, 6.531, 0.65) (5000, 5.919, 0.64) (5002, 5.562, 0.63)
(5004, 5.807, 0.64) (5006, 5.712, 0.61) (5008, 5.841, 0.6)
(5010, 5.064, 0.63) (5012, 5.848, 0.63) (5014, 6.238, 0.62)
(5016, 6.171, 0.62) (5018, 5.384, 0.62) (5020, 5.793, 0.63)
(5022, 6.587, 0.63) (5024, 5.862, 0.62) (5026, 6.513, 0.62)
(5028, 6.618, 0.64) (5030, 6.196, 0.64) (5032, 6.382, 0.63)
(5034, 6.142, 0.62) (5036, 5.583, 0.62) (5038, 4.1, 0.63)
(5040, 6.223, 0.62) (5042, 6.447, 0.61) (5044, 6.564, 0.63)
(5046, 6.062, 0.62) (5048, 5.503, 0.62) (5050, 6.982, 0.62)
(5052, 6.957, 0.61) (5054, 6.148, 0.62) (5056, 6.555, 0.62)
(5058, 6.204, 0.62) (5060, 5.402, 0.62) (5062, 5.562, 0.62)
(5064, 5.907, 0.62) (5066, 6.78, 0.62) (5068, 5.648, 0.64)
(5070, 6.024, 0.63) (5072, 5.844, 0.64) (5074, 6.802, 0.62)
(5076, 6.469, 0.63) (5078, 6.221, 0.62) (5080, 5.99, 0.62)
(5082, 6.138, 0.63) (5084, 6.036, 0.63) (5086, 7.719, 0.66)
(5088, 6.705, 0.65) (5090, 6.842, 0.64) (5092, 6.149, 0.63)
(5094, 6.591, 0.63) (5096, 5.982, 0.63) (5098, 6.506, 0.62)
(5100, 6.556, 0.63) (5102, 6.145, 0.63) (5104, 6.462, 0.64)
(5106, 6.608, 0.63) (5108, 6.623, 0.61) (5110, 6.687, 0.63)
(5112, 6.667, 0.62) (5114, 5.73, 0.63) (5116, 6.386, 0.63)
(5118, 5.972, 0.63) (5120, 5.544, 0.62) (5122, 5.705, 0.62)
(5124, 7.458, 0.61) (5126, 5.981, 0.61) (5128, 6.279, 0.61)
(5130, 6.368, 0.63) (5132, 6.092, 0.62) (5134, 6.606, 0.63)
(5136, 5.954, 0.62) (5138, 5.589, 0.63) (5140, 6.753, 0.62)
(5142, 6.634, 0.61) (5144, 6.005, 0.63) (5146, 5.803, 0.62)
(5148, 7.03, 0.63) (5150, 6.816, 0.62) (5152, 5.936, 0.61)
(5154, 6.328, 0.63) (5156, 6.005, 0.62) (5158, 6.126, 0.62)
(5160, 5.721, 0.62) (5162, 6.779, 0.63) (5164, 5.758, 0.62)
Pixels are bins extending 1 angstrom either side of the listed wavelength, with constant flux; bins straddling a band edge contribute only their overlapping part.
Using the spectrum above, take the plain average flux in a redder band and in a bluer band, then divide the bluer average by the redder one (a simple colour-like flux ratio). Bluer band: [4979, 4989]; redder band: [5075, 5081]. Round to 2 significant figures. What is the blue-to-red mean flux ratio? 0.98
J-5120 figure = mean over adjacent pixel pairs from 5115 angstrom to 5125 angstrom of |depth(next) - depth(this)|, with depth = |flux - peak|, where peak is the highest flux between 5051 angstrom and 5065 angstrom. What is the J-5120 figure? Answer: 0.44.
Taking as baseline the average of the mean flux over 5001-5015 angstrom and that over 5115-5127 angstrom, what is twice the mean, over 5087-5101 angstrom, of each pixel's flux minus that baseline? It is 1.1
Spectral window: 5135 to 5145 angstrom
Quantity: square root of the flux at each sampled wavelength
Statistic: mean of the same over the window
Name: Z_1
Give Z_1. 2.49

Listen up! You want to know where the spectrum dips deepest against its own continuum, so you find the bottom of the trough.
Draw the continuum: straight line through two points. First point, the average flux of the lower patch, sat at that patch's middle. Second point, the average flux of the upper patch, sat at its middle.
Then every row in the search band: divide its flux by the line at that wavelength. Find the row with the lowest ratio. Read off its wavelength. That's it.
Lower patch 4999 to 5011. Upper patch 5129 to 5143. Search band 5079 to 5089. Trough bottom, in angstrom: 5080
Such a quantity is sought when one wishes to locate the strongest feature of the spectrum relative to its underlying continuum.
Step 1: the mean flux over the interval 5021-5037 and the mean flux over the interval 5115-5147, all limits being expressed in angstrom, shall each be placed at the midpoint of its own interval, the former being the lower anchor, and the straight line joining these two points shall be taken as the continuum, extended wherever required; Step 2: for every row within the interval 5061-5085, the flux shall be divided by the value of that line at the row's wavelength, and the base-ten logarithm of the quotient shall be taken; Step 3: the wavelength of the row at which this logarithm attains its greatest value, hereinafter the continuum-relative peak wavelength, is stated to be 5074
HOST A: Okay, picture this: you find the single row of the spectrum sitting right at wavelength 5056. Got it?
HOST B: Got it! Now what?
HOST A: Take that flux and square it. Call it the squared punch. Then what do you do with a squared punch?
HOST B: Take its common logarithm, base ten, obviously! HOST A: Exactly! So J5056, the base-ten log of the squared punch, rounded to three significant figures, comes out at 1.63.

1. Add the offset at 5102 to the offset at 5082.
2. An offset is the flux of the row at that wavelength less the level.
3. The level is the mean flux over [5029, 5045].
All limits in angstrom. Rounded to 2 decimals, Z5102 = 0.37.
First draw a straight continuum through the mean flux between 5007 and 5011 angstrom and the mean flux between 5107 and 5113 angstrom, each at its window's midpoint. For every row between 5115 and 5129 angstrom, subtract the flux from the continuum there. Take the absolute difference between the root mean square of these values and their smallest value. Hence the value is 1.47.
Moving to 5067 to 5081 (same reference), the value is 0.93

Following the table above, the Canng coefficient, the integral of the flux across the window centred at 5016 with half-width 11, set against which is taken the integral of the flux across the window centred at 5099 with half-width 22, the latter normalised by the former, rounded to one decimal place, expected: 2.2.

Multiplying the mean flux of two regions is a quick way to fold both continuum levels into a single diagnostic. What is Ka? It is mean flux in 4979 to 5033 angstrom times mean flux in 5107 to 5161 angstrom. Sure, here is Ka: 38.0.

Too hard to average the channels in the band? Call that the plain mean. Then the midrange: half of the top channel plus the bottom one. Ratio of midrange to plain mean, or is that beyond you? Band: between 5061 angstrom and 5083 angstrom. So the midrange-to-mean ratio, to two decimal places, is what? 1.01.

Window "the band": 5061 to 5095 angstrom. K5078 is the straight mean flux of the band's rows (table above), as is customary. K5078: 6.32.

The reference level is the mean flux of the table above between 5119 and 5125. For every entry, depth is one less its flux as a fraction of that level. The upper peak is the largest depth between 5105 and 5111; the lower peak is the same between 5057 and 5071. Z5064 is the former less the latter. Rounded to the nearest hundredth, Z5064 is -0.19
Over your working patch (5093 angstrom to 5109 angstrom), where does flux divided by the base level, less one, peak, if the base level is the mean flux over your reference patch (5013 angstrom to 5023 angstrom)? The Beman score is 5108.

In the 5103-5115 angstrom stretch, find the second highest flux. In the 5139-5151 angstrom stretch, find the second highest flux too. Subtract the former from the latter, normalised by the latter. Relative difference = 0.02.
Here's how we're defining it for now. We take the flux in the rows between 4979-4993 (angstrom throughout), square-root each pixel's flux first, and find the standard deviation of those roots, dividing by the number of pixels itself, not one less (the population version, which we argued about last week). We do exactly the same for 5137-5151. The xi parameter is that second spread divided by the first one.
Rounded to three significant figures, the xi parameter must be 1.46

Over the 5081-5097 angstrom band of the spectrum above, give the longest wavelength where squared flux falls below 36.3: 5096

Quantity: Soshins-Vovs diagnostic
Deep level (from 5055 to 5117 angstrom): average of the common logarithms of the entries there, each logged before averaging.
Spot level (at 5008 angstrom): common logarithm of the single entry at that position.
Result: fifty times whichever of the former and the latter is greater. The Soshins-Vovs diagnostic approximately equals 39.98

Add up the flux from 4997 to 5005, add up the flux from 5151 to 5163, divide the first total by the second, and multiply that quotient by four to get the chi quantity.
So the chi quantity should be 2.6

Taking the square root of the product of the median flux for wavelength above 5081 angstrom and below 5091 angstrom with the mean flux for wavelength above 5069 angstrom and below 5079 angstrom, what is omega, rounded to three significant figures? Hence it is 6.48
